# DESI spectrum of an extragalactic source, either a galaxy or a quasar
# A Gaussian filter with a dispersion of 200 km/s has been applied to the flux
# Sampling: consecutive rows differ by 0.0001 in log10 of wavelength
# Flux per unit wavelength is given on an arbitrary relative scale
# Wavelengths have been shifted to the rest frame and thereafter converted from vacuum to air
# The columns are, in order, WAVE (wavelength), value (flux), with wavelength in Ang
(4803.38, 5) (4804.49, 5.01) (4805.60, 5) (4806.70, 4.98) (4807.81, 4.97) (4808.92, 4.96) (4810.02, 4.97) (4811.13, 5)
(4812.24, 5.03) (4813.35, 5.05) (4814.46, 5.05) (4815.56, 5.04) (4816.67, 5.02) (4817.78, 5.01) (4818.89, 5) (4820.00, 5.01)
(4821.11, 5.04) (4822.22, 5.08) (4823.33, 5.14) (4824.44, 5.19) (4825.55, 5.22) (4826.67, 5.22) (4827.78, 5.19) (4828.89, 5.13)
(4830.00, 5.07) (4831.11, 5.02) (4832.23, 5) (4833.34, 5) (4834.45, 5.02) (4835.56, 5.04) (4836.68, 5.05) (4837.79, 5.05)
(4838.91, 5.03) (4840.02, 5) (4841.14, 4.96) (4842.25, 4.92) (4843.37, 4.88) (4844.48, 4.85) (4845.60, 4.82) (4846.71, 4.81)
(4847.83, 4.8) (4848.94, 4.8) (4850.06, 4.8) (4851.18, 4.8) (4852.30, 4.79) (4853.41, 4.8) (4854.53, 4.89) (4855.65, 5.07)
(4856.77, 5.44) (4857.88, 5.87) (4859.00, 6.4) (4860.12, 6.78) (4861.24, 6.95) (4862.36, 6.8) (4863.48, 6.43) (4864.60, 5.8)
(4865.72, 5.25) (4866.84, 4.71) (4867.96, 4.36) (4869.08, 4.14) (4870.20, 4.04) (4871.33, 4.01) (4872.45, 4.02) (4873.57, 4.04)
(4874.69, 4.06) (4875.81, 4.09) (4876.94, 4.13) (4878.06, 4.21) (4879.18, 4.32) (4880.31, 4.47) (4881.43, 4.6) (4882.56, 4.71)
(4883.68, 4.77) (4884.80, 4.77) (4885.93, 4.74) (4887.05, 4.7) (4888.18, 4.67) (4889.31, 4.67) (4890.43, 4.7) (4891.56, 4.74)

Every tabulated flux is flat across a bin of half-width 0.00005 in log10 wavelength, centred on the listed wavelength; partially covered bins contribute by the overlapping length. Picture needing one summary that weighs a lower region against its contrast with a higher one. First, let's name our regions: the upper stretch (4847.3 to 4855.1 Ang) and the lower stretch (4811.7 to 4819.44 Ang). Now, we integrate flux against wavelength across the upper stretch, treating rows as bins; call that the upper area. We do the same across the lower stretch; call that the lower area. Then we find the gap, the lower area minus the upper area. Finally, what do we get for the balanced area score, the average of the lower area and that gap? 20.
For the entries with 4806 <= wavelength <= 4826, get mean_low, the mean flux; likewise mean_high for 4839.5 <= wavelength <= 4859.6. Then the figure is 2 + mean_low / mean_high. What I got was 3.00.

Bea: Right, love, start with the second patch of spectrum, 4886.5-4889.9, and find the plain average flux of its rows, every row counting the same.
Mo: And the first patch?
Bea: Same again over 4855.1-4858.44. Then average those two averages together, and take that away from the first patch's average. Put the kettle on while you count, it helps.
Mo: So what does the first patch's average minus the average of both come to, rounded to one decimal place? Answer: 0.4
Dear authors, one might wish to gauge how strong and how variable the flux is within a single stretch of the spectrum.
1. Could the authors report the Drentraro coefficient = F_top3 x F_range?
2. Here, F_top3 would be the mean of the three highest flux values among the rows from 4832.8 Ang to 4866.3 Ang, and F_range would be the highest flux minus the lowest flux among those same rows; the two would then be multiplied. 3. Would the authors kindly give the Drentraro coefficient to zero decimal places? 15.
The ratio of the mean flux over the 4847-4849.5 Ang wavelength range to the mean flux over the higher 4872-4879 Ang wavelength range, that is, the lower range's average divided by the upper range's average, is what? 1.17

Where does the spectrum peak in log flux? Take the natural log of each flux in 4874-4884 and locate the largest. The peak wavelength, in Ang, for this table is 4883.68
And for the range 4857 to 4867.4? 4861.24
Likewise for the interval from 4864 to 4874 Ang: 4864.60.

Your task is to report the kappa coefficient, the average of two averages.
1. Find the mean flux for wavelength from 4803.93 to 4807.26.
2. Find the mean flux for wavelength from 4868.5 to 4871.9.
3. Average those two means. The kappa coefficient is 4.5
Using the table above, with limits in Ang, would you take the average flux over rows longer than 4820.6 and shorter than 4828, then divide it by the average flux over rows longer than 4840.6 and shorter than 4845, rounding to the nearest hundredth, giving 1.05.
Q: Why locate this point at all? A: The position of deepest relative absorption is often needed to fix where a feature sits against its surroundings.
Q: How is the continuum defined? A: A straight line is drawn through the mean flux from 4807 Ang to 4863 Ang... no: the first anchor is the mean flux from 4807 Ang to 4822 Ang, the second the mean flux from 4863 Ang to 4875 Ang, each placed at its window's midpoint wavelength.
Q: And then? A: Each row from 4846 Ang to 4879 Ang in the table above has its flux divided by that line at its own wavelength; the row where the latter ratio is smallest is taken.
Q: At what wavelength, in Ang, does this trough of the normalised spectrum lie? 4871.33 Ang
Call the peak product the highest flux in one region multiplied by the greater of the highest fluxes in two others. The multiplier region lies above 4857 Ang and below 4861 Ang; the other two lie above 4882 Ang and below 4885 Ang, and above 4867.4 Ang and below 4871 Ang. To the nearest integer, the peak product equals 32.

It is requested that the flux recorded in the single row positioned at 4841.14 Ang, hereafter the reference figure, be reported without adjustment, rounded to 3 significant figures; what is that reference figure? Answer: 4.96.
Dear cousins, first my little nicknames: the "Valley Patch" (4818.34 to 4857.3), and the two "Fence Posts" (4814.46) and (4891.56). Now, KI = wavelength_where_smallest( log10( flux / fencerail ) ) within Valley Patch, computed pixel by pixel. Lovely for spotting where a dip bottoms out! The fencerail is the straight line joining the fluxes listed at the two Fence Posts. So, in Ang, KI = 4847.83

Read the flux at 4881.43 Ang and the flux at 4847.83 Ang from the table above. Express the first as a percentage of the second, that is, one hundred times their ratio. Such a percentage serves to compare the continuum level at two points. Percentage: 96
